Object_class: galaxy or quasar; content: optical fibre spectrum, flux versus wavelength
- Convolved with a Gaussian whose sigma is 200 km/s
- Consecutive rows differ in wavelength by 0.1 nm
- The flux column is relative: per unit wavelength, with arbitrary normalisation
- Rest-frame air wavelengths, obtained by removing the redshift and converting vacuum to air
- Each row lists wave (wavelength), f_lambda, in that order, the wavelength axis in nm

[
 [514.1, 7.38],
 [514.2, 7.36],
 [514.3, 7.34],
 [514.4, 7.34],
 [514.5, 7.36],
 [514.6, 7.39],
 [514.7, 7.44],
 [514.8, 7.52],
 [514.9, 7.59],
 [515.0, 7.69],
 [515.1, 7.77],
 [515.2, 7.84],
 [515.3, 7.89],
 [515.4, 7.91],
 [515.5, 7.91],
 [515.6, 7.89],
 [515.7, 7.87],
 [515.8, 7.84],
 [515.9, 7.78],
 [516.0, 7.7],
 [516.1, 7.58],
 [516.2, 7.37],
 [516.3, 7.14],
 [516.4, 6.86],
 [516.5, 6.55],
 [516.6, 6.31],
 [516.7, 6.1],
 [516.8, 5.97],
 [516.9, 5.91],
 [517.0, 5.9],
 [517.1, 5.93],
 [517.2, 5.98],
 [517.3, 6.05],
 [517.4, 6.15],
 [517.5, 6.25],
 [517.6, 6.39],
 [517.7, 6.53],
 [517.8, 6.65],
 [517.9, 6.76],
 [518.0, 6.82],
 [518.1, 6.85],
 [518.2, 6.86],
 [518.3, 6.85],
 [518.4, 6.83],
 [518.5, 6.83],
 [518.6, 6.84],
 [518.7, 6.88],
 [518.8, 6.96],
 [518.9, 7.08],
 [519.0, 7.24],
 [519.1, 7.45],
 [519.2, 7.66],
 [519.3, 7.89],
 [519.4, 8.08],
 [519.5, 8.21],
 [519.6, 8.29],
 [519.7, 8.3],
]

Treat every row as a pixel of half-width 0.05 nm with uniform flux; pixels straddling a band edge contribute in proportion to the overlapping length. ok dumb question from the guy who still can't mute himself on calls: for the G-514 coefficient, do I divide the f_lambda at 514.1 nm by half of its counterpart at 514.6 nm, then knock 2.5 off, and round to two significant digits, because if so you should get -0.50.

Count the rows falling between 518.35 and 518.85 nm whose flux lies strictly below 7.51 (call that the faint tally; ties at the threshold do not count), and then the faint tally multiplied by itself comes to 25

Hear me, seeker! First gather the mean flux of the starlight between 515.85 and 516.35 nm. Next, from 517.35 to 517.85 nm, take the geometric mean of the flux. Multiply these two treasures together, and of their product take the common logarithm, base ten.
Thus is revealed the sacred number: 1.68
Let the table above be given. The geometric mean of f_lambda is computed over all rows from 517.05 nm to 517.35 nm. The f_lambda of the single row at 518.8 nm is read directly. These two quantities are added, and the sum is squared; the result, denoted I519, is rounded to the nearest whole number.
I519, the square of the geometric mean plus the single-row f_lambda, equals 168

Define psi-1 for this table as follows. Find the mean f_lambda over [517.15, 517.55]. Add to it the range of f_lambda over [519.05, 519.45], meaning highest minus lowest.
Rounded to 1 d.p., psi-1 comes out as 6.7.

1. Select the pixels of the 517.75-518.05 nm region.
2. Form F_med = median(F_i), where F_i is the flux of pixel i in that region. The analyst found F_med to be 6.76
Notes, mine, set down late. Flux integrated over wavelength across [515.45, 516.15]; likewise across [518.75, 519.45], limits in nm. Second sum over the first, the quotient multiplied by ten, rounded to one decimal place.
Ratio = 9.6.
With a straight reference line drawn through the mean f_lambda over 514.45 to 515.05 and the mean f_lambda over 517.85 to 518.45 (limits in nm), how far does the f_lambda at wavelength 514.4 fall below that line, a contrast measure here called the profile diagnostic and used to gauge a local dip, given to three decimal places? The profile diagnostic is 0.227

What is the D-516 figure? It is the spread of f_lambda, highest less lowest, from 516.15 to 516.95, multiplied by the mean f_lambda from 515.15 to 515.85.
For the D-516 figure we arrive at 12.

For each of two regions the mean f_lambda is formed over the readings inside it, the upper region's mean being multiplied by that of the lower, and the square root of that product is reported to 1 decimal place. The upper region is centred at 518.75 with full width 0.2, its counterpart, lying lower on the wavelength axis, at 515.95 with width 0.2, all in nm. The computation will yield 7.3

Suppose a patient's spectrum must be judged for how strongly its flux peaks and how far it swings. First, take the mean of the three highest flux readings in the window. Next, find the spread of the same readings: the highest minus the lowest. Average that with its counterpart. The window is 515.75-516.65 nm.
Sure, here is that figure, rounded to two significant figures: 4.7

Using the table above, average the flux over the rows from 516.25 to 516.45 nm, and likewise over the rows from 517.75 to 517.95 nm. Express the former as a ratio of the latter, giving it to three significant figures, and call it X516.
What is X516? 1.04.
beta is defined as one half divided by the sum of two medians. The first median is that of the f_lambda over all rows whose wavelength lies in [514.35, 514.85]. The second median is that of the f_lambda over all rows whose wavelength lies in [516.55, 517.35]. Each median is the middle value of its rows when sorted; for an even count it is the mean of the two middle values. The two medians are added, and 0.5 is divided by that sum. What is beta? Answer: 0.0374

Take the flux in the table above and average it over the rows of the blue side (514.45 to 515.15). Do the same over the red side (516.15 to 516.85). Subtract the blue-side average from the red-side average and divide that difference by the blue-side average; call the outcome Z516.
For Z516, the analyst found -0.12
